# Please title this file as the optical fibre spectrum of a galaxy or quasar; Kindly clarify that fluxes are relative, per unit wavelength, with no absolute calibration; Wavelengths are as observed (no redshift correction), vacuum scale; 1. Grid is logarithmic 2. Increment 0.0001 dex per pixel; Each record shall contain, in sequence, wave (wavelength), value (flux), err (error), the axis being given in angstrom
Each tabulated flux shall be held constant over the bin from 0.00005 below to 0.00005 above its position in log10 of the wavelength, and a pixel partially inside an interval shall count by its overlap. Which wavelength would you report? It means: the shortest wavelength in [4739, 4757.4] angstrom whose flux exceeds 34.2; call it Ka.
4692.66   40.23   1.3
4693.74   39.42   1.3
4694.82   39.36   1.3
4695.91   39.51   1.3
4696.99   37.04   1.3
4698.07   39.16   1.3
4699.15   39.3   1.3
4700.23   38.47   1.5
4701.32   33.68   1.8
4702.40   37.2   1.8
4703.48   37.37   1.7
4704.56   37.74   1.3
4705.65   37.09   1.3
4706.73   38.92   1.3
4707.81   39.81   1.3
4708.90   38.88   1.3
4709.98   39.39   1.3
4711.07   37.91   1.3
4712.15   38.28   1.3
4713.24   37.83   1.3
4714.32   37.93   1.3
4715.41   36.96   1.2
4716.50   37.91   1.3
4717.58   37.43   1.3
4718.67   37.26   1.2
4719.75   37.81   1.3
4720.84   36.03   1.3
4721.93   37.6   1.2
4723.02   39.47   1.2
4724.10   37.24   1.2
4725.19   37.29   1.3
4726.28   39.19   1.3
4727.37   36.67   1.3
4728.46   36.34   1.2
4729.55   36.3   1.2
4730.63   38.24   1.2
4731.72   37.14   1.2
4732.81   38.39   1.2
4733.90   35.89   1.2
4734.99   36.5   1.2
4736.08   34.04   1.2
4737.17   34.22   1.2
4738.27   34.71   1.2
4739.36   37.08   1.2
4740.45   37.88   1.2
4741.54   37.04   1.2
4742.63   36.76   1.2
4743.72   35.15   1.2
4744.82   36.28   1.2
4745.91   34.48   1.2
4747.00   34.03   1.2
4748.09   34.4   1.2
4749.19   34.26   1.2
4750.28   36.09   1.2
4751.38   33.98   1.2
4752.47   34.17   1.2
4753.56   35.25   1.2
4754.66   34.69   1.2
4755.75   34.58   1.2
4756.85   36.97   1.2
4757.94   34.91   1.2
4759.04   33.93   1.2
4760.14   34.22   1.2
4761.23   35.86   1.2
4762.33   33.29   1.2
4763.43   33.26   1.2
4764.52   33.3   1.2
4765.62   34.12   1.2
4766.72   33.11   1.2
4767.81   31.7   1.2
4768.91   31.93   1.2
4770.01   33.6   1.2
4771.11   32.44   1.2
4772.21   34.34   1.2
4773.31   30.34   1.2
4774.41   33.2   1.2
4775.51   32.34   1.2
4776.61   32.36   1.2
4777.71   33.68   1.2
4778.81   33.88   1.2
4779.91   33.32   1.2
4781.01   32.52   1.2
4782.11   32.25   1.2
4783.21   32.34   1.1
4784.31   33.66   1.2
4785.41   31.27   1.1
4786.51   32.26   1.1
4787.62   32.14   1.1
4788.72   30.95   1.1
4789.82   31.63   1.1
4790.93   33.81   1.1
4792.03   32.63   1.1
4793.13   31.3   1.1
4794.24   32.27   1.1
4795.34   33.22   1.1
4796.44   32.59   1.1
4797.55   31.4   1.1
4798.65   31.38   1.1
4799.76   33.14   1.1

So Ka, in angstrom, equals 4739.36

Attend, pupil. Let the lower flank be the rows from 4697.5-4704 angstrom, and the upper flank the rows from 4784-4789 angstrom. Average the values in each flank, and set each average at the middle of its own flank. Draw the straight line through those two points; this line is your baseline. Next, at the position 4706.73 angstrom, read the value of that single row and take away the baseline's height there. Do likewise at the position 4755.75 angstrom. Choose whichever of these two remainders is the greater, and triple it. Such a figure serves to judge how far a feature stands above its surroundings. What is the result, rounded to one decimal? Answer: 5.3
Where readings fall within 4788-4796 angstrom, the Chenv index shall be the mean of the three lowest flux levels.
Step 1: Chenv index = 31.3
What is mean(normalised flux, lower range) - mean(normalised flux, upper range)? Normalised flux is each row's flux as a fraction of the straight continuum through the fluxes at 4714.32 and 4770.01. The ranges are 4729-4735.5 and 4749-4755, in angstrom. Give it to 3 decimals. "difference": 0.022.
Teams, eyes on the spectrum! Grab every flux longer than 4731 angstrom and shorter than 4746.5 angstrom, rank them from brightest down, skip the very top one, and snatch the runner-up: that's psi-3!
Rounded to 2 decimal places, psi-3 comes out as 37.88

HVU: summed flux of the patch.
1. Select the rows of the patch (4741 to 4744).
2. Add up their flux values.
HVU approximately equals 109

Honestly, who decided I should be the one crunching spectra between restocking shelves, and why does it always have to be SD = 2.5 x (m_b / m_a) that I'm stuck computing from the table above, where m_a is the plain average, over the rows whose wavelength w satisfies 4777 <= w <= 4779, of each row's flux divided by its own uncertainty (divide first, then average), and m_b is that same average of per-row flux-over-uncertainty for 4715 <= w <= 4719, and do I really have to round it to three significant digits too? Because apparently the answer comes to 2.66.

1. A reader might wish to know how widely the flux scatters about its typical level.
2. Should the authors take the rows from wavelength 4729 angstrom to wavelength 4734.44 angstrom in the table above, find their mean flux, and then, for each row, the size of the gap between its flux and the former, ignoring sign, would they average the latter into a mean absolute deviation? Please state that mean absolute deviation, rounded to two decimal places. 0.90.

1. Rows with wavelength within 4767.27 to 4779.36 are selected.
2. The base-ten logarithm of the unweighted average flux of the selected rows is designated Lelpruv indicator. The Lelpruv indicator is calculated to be 1.51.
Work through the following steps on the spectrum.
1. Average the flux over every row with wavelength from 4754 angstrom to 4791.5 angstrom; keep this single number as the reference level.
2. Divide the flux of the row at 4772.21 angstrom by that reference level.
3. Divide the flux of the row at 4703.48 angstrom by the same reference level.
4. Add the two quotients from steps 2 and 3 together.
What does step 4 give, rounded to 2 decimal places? 2.16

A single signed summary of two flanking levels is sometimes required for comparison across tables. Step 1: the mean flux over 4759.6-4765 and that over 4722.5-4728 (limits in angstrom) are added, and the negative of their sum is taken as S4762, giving -72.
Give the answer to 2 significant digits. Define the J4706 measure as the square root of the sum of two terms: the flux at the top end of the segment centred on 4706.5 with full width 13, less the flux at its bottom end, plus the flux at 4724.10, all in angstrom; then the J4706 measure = 6.1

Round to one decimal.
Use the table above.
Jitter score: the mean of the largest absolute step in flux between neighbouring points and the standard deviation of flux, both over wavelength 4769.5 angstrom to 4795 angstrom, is 2.5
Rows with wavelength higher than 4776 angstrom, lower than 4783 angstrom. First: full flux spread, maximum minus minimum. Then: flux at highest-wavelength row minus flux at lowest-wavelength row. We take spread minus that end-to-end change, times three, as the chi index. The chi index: 5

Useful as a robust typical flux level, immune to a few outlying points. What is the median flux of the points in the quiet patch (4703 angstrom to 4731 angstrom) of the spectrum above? 37.8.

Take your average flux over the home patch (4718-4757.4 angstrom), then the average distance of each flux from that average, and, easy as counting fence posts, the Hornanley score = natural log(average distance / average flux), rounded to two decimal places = -3.33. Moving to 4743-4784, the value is -3.46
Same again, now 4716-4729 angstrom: -3.94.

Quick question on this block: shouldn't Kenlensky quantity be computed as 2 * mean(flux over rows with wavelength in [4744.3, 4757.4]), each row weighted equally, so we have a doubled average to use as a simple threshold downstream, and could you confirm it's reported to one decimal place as 69.9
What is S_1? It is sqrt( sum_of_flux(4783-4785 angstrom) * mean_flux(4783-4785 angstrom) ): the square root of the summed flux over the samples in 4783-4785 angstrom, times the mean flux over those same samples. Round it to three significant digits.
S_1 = 46.7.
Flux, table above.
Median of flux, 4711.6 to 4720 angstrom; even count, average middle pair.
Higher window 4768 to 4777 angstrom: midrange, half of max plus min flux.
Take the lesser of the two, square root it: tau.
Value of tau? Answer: 5.69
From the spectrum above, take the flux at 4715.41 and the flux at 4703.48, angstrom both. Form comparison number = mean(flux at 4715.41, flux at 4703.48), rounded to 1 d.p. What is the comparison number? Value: 37.2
